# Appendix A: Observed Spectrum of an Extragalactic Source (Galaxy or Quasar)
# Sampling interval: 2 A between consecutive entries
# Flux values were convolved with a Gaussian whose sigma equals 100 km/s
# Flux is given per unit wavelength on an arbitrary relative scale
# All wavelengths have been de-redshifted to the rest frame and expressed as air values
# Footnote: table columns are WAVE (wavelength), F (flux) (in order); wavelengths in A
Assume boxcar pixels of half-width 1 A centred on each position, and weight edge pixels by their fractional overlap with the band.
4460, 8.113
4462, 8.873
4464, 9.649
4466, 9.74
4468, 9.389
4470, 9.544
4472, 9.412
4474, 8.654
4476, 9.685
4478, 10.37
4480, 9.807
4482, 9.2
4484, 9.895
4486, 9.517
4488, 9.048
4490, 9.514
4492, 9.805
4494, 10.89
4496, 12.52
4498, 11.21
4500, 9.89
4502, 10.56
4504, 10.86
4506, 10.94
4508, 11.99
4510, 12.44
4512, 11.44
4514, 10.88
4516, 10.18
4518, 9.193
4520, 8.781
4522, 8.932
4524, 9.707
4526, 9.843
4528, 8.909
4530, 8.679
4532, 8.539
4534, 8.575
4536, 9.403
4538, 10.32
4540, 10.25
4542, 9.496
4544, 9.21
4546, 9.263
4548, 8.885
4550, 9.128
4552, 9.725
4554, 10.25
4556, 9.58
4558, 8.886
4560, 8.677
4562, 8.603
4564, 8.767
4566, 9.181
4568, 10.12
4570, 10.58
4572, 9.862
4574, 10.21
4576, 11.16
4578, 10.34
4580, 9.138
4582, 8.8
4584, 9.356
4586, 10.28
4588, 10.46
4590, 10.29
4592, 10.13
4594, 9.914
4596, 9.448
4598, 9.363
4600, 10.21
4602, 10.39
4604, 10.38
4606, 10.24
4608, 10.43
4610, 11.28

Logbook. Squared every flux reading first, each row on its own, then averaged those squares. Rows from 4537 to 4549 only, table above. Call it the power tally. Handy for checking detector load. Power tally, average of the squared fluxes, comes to 92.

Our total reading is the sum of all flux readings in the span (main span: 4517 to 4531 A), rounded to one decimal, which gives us 64.0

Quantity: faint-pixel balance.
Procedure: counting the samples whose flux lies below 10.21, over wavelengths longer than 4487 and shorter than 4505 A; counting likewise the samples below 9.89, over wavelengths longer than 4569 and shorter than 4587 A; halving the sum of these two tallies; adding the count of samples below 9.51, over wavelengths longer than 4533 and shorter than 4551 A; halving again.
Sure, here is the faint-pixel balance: 5.5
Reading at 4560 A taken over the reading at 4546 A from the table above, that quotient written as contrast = 0.94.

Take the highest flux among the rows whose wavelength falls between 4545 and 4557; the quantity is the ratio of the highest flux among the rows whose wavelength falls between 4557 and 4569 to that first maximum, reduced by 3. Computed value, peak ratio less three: -2.01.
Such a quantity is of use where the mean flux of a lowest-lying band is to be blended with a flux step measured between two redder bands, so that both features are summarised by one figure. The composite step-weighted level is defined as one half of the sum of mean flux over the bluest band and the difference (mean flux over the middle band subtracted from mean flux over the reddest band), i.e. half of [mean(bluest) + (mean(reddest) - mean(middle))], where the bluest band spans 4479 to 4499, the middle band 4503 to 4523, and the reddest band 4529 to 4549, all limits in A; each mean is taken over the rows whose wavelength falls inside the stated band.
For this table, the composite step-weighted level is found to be 4.4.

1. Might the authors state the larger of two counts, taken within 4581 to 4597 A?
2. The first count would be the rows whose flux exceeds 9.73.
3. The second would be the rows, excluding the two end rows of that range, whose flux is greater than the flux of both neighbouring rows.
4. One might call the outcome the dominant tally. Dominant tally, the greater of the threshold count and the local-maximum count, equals 5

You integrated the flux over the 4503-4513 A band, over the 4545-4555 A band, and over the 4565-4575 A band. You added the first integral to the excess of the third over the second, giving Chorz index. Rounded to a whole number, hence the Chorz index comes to 121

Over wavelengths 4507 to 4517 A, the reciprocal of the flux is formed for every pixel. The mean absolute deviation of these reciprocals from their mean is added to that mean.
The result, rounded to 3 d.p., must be 0.094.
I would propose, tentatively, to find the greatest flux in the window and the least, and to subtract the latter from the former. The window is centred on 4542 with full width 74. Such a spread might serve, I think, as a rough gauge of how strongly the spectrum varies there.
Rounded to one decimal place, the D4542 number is 3.9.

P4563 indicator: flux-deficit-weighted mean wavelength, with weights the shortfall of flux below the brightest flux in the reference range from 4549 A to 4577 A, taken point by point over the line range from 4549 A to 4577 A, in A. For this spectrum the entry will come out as 4561.0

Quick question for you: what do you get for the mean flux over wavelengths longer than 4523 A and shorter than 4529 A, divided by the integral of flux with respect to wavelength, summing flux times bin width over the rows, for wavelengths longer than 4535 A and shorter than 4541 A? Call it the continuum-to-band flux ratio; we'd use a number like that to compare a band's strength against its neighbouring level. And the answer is 0.16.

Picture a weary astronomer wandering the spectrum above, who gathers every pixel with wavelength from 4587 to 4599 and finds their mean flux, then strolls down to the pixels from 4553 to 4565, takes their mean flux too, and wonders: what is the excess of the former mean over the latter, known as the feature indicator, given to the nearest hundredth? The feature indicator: 0.81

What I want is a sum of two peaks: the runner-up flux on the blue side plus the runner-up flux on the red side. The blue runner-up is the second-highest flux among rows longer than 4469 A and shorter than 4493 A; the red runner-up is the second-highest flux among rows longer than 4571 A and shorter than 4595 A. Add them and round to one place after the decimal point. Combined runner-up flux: 20.4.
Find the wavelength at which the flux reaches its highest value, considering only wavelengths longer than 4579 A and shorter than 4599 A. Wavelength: 4588 A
